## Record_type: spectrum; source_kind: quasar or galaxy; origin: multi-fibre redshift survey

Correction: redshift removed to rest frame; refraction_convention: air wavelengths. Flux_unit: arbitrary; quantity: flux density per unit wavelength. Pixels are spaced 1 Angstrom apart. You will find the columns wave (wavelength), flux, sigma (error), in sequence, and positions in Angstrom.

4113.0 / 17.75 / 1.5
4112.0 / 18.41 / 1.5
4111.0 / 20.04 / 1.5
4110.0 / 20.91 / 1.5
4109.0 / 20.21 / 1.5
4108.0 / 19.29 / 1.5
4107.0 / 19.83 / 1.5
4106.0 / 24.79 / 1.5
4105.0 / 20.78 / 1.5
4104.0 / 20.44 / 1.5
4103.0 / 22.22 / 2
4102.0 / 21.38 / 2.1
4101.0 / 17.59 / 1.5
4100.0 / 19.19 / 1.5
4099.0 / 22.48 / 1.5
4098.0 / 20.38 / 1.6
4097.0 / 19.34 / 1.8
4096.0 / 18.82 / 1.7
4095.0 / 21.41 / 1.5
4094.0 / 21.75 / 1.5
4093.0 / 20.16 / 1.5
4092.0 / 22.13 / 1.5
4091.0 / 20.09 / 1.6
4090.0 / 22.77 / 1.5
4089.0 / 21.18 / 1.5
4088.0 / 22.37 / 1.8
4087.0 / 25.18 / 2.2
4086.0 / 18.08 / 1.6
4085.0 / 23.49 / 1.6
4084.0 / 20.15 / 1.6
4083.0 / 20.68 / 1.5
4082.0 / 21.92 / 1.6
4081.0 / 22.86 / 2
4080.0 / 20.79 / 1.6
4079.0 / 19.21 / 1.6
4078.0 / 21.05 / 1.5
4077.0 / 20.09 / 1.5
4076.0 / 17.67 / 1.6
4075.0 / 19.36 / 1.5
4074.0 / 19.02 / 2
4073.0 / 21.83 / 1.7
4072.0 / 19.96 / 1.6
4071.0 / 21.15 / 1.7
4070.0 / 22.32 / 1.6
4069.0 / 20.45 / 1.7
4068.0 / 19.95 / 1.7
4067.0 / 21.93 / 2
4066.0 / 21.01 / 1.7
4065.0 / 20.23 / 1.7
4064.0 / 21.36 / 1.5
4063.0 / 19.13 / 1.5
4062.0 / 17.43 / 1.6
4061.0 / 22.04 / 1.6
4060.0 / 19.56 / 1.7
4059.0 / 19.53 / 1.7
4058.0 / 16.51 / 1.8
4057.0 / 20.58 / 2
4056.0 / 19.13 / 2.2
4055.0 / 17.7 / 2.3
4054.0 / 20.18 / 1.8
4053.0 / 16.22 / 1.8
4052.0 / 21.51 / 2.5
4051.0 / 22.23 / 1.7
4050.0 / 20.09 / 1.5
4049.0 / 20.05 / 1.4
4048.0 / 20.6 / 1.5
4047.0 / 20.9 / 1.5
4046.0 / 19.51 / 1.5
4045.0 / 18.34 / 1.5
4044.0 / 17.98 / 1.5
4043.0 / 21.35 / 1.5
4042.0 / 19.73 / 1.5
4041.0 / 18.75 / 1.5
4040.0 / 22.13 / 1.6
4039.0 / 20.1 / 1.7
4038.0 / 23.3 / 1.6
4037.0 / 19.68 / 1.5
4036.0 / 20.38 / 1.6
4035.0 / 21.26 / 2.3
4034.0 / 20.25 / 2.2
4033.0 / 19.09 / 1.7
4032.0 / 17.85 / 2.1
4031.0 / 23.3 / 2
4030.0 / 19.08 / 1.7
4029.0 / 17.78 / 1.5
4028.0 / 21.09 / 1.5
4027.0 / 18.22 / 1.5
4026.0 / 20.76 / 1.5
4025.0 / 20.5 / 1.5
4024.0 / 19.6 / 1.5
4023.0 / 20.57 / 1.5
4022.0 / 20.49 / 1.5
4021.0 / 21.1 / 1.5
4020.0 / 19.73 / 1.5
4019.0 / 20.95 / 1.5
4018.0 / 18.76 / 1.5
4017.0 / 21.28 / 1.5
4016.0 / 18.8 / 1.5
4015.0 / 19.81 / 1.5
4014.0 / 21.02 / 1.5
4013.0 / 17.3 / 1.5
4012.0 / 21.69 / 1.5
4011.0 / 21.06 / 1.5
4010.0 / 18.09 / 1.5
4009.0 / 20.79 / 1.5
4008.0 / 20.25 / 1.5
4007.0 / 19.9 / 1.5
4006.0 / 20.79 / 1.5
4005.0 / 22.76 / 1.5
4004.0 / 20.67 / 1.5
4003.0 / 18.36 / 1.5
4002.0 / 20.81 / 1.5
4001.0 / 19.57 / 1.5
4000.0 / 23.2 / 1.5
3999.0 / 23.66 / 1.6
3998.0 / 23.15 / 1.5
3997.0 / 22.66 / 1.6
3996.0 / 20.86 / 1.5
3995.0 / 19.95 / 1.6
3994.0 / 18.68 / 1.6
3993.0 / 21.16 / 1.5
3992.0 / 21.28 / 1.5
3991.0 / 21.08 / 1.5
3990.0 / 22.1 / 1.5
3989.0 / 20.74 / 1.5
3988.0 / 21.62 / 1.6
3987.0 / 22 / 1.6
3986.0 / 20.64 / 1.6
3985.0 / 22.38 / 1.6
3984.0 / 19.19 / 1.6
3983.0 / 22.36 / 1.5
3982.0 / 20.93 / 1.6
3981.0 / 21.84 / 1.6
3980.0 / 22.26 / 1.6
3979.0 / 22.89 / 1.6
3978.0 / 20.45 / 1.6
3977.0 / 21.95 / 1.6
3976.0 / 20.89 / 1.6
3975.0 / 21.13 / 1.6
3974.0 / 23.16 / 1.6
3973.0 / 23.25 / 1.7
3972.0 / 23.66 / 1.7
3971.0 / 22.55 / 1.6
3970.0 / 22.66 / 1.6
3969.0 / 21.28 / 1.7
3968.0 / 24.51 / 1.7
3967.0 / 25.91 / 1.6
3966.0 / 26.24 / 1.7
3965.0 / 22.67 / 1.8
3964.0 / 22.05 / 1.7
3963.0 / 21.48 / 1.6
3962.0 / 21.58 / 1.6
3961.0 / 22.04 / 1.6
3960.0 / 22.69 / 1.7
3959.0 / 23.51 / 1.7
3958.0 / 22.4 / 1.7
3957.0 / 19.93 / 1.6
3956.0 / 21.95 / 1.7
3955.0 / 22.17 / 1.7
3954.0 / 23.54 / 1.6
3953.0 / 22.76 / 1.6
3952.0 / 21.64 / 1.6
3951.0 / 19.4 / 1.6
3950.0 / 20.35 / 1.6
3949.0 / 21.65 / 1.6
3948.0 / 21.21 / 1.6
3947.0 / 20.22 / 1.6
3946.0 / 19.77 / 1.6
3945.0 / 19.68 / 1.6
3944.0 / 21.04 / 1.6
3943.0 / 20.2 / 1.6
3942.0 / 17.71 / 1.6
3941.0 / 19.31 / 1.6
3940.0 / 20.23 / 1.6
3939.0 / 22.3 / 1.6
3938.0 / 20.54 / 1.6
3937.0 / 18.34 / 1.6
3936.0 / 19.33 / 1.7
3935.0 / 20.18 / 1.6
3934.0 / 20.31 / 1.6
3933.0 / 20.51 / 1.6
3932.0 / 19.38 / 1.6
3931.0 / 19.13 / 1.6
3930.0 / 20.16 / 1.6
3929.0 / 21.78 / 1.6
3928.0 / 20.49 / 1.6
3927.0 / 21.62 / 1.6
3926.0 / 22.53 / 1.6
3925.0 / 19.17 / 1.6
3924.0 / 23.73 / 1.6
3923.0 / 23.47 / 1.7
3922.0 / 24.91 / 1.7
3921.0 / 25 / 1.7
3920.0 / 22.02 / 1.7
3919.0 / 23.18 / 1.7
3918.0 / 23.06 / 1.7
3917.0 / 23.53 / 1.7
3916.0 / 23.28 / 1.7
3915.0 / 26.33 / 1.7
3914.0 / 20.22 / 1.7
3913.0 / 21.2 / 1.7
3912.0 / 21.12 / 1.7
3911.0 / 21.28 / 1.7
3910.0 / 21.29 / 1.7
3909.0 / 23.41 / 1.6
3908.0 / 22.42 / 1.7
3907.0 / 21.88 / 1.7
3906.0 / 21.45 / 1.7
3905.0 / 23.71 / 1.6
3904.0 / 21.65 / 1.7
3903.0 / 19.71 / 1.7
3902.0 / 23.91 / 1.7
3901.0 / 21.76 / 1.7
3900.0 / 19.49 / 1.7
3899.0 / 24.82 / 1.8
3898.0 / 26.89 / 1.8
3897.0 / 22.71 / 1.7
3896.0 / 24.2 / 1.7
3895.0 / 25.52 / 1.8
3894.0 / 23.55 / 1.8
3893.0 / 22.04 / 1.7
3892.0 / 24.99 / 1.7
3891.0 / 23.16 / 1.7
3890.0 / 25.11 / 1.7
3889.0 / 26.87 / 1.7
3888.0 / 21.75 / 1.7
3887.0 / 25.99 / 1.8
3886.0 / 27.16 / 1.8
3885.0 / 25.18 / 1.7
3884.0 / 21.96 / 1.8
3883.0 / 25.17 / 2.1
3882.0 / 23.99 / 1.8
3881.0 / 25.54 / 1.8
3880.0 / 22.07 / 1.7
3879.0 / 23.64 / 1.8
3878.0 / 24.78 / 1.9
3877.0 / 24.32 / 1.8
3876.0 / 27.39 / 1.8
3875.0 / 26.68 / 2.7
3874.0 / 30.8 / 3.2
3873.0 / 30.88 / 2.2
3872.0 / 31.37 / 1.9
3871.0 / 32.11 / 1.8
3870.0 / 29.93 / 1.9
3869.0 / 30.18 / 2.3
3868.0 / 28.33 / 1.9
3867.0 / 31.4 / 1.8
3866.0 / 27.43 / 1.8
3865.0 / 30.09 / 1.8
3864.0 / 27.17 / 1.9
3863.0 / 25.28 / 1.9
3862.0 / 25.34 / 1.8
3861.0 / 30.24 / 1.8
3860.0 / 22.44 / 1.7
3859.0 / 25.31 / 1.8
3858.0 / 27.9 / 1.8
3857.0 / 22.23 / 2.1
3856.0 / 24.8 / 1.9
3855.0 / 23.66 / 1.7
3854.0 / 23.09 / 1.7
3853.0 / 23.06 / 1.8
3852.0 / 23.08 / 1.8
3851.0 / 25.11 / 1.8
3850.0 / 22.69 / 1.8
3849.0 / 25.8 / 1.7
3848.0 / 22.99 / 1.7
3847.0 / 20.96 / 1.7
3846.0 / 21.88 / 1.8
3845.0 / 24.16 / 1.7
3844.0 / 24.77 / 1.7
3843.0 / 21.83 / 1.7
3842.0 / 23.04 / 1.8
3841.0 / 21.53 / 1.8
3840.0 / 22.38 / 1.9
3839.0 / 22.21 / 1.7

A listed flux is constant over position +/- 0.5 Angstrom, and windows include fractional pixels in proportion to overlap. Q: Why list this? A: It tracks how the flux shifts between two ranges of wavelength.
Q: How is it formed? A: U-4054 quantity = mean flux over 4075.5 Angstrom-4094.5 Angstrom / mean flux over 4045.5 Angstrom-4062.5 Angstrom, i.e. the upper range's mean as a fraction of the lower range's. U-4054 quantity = 1.08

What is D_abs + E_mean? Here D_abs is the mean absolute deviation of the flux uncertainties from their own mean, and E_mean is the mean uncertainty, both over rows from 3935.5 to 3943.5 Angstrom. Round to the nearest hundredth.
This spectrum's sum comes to 1.63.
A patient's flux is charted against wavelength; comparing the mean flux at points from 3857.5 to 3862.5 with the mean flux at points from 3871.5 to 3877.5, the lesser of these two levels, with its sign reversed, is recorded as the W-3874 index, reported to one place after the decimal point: -26.2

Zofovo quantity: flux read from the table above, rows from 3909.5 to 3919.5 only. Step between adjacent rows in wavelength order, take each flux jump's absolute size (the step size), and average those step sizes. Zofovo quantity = 1.2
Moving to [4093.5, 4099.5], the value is 1.3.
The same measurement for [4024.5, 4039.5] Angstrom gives 2.3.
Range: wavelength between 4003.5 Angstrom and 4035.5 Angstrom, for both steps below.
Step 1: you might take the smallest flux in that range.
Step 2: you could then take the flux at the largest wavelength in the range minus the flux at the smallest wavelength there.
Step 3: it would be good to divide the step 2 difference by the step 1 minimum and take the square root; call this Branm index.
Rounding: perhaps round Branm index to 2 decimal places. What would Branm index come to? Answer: 0.18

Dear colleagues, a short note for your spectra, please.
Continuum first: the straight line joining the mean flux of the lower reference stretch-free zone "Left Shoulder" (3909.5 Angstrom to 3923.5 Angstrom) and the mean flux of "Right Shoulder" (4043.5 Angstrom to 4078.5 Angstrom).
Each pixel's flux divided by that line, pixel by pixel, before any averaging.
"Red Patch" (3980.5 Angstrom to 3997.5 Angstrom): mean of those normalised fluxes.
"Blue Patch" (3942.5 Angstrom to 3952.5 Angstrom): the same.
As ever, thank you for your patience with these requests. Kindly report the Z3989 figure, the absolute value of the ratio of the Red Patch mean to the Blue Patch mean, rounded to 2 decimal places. 1.07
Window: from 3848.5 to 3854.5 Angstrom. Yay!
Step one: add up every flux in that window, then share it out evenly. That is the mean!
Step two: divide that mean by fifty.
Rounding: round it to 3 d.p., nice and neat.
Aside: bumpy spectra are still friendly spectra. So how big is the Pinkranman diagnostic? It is 0.476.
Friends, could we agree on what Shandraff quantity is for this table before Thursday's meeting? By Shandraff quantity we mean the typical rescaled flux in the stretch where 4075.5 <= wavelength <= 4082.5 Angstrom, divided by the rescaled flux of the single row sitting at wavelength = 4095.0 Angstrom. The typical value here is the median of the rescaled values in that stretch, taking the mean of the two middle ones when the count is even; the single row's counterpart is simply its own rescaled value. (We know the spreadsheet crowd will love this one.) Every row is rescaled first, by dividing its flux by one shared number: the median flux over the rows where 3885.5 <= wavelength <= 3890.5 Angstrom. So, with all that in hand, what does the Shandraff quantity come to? 0.97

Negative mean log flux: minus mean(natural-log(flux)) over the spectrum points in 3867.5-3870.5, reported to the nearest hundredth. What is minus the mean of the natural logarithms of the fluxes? -3.38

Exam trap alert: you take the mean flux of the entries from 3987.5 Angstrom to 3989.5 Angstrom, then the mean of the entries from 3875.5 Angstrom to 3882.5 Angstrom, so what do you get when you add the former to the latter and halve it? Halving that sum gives 22.9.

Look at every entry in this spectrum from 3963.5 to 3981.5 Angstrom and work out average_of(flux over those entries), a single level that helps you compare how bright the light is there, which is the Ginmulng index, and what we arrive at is 22.7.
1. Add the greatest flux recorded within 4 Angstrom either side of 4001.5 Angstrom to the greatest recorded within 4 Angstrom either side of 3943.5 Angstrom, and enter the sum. 44.7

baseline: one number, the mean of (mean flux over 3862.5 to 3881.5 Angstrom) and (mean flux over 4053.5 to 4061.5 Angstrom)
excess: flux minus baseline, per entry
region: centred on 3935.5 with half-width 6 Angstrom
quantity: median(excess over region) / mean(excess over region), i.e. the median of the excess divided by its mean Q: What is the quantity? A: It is 0.95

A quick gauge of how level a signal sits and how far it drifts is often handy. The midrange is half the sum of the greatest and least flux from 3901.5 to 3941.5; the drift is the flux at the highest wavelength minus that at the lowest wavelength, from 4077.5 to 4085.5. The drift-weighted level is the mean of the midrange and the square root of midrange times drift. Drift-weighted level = 14.9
